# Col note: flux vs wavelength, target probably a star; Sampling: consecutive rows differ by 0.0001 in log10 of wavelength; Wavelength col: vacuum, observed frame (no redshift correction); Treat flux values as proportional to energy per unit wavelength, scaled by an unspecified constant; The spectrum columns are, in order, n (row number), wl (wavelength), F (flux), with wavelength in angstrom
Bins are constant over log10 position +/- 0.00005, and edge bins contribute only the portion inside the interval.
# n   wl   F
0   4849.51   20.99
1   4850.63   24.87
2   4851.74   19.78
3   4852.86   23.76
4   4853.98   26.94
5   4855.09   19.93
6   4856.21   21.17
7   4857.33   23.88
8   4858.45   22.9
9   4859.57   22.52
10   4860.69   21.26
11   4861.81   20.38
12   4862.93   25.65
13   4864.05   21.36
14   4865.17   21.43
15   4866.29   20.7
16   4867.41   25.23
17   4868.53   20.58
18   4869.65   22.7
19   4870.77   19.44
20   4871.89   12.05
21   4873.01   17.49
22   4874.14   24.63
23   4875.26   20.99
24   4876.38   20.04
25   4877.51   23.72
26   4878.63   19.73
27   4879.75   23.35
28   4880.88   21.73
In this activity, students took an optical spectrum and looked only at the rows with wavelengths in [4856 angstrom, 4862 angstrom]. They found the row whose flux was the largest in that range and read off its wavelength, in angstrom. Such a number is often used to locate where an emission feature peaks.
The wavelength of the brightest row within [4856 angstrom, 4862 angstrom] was 4857.33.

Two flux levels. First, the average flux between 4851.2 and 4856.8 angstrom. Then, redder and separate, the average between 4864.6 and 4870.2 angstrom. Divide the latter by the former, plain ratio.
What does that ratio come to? 0.99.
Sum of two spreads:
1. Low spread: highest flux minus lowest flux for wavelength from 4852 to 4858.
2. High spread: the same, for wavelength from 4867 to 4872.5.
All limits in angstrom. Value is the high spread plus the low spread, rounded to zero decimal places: 20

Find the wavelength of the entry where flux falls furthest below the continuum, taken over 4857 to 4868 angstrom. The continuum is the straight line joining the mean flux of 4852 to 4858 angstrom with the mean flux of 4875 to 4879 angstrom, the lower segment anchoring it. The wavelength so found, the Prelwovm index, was 4861.81 angstrom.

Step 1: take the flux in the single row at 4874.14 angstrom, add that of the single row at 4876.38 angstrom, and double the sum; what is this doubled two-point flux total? 89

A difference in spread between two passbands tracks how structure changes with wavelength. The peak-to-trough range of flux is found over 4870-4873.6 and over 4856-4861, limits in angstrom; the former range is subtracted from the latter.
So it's -4.7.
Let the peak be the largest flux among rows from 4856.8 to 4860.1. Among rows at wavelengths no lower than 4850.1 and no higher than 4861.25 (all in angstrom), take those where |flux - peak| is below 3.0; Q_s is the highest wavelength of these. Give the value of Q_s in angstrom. 4860.69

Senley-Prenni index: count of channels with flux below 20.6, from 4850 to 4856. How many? 2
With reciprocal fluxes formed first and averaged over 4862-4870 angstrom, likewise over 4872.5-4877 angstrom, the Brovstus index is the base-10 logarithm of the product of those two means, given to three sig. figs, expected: -2.66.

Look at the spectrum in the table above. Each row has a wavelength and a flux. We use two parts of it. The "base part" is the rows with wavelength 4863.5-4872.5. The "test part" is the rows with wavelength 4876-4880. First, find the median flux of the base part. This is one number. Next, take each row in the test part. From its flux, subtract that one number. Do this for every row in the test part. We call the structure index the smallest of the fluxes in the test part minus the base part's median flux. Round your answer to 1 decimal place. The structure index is -1.3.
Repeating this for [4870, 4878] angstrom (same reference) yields -9.0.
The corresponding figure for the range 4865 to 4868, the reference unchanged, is -0.3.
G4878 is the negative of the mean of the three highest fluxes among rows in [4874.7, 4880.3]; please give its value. -22.7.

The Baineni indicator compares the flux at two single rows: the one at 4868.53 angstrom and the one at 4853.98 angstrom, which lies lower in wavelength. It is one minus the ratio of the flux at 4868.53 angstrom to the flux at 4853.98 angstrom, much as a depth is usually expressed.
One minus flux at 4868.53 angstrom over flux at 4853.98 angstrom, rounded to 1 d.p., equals 0.2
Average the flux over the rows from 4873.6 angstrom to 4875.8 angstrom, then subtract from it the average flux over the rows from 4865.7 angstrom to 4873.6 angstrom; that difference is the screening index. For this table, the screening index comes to 3.1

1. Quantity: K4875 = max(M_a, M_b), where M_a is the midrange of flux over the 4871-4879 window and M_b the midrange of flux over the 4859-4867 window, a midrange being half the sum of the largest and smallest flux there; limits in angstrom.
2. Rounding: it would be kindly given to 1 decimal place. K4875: 23.0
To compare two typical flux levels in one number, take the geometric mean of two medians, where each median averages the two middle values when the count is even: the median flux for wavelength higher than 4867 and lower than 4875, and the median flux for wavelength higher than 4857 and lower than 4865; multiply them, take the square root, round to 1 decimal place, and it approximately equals 21.5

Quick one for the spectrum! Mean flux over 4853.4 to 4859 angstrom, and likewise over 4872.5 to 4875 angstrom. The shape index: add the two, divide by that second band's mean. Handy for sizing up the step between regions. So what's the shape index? 2.09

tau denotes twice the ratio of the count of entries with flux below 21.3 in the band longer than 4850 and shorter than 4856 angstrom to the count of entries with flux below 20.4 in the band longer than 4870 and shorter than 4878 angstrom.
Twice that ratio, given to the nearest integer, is 1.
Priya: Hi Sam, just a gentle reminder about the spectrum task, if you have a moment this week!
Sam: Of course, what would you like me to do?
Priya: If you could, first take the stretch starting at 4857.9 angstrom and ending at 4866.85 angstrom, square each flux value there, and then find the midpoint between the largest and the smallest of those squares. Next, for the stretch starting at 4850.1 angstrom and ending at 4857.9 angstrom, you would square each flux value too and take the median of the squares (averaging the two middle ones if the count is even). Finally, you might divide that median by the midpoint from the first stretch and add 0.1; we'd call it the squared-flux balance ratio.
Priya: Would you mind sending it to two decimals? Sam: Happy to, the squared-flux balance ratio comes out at 1.15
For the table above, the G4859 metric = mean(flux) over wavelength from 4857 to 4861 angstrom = 22.6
